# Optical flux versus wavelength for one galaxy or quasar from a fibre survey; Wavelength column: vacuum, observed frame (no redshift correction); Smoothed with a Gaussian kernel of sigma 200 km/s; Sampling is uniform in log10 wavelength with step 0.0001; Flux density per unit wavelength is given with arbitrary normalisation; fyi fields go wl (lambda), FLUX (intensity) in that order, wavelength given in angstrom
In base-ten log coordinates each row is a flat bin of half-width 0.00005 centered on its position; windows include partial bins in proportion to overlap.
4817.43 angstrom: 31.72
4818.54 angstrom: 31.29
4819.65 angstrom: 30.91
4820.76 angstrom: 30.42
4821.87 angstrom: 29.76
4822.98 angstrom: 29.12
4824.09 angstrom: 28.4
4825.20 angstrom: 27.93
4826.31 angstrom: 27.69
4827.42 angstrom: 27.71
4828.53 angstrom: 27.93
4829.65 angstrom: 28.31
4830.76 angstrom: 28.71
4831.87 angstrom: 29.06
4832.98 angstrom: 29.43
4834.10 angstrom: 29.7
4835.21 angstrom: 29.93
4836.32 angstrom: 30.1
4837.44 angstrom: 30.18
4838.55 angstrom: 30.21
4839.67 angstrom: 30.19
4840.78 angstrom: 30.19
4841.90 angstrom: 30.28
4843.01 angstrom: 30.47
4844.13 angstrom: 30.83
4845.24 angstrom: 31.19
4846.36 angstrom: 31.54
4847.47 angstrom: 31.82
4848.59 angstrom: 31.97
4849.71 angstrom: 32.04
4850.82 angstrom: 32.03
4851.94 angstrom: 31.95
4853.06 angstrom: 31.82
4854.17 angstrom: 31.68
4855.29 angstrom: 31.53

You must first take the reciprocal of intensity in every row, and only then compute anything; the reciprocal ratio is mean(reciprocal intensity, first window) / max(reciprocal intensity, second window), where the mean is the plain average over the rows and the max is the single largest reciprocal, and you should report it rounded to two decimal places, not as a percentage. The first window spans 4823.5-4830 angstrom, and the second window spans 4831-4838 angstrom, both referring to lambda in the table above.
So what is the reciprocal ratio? 1.04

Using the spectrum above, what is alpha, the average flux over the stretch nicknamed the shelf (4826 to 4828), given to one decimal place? 27.7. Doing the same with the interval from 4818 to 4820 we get 31.1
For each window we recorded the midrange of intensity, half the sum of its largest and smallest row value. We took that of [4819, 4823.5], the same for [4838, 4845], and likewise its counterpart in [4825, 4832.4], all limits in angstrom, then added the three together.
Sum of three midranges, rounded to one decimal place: 88.9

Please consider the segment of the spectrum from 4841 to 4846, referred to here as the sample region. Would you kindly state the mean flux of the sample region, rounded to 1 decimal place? 30.7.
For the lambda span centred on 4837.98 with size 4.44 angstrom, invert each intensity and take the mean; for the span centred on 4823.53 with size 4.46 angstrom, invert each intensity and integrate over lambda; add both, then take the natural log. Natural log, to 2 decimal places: -1.67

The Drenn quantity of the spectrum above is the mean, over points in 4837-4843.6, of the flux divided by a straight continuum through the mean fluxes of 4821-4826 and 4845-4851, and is 0.98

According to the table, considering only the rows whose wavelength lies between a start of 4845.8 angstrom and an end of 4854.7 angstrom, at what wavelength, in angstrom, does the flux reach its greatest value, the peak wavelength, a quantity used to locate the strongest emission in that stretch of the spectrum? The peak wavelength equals 4849.71 angstrom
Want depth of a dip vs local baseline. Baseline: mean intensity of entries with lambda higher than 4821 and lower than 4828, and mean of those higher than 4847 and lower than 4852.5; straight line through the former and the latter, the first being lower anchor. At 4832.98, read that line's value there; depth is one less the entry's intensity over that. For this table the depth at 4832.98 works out 0.01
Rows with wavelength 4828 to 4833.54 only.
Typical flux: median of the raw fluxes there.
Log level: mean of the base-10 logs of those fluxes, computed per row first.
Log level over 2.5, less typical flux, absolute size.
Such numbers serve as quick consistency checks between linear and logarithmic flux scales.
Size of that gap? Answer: 28.1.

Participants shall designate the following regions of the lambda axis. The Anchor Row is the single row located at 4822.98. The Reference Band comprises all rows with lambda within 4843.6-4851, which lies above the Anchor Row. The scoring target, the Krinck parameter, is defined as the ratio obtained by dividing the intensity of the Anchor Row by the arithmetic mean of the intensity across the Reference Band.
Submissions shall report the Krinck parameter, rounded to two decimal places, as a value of 0.92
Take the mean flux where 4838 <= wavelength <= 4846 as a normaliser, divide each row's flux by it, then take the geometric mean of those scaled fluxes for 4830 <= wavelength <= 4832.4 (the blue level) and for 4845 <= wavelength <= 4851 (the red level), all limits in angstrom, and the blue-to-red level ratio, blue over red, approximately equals 0.909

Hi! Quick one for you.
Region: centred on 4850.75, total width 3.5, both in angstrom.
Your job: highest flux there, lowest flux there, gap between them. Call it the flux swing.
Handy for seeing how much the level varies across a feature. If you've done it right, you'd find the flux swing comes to 0.1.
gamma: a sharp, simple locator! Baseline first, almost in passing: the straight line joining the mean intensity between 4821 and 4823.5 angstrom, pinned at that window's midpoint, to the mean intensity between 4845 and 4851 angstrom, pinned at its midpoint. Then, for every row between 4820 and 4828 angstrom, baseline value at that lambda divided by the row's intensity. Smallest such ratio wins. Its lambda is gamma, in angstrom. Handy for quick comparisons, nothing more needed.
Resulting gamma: 4820.76 angstrom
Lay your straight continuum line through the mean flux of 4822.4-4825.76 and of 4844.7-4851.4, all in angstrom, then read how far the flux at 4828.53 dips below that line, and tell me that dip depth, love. 1.2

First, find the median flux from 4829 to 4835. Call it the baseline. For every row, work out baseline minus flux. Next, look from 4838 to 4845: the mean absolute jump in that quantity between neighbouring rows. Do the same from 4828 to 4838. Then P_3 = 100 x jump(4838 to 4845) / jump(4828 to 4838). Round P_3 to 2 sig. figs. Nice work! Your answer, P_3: 47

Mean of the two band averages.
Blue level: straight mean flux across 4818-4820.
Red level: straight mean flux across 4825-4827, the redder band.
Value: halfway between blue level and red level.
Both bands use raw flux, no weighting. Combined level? 29.5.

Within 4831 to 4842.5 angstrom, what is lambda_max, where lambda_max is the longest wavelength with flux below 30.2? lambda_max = 4840.78 angstrom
